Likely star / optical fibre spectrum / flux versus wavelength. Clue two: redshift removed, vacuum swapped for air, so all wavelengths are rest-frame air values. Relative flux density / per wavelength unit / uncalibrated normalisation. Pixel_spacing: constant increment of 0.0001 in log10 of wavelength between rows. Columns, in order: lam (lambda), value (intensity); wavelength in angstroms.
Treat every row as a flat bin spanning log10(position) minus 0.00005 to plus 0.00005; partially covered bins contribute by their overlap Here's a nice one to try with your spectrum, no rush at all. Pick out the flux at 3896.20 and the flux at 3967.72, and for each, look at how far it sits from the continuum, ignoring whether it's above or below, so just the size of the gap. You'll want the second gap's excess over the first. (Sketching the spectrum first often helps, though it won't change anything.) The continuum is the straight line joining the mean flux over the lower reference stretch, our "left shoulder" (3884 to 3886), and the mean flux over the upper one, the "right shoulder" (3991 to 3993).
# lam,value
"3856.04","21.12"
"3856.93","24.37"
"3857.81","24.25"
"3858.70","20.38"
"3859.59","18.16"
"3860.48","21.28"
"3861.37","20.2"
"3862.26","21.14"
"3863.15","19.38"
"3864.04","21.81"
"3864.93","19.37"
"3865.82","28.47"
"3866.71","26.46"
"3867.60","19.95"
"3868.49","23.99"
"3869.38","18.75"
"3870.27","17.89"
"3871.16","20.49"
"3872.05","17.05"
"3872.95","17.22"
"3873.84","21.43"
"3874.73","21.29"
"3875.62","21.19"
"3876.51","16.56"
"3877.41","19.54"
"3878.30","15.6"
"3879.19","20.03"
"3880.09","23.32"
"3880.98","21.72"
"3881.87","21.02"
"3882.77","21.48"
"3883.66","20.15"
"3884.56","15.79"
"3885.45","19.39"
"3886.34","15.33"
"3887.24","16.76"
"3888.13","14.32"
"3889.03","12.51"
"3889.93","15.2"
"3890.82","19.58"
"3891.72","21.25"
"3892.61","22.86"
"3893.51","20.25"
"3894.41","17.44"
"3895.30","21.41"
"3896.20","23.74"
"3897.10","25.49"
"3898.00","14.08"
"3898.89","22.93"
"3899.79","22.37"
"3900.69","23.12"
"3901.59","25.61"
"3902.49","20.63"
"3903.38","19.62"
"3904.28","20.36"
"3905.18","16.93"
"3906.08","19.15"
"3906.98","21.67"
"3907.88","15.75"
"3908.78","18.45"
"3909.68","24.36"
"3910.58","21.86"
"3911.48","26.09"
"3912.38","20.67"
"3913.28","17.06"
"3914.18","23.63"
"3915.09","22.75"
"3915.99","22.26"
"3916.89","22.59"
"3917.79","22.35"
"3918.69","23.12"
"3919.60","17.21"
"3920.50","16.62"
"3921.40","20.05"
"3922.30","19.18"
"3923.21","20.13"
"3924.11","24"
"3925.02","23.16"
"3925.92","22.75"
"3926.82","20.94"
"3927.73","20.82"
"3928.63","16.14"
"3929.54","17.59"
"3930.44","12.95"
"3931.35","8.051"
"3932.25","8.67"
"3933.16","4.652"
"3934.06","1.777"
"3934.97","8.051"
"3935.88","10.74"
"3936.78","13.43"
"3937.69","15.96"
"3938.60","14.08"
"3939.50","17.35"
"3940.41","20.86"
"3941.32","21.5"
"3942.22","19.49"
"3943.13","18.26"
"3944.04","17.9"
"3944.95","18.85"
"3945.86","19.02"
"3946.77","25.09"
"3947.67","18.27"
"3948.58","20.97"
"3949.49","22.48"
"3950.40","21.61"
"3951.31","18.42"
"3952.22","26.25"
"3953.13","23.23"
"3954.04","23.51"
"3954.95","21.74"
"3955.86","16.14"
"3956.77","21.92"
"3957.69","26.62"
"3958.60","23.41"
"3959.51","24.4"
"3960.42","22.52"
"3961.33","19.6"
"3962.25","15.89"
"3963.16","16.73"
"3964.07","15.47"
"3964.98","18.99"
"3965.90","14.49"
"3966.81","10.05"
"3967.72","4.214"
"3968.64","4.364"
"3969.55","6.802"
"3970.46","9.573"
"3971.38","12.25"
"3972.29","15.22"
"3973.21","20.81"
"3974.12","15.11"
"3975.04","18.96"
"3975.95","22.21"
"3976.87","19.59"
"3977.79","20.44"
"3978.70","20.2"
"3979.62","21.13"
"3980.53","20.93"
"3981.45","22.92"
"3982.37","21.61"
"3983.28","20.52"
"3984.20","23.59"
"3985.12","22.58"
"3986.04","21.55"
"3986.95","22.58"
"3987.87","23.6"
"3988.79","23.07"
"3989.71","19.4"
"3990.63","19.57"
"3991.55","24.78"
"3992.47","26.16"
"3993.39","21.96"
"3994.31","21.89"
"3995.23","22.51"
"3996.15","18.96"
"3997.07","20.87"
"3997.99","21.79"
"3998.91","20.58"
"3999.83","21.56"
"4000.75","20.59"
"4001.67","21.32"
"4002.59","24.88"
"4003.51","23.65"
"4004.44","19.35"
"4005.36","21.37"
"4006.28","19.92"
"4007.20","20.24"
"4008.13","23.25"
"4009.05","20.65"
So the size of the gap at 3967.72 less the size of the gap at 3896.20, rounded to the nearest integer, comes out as 14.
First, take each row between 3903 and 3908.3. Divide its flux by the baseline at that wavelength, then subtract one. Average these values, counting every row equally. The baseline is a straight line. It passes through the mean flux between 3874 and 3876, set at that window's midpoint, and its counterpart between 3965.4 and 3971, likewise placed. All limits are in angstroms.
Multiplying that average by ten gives 1.1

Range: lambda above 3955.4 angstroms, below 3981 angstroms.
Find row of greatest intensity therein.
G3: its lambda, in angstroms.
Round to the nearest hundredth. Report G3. 3957.69 angstroms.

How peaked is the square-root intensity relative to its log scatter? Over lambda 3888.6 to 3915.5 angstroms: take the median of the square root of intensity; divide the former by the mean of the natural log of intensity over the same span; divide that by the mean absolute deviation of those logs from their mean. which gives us 11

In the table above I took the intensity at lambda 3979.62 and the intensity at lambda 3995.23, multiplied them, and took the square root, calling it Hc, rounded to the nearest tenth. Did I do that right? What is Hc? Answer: 21.8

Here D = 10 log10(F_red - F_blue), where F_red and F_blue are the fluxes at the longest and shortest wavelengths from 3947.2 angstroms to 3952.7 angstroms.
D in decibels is 9.0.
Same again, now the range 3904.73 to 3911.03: 6.9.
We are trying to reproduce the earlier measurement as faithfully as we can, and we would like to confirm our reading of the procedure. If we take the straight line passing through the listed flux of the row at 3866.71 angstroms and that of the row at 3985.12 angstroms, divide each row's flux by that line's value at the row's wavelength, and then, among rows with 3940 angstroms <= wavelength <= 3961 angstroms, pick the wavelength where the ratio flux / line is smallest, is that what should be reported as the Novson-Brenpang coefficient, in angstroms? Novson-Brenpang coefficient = 3955.86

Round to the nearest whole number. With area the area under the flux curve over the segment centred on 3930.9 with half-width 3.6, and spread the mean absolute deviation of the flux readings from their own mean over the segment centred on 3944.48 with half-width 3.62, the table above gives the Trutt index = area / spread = 47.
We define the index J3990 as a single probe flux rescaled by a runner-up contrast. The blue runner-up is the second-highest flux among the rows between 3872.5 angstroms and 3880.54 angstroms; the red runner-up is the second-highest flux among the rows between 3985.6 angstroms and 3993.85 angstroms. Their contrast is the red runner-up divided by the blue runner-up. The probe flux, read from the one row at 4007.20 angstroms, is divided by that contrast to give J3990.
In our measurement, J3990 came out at 17.5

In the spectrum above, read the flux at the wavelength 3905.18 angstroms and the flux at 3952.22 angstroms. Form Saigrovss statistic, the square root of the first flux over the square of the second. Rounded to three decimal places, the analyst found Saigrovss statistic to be 0.157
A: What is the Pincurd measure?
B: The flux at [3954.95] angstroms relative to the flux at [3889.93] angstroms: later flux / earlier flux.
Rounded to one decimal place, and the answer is 1.4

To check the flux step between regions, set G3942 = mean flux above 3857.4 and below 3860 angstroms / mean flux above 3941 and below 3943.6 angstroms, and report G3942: 1.06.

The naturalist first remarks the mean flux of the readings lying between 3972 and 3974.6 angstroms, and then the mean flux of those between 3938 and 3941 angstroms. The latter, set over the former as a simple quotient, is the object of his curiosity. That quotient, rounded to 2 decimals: 1.02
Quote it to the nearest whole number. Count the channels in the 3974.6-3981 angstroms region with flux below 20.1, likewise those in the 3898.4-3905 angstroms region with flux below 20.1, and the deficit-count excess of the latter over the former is -1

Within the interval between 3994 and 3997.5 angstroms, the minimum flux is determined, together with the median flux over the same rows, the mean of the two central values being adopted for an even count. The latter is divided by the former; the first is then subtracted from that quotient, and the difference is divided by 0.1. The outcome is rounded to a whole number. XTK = -178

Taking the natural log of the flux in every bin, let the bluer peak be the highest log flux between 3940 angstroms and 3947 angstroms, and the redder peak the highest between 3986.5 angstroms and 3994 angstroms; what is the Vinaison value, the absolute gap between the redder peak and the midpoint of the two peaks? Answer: 0.021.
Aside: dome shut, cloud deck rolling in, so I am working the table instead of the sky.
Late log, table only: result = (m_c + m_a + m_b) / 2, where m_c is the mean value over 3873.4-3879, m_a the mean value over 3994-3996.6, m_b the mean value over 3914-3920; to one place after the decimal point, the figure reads 31.2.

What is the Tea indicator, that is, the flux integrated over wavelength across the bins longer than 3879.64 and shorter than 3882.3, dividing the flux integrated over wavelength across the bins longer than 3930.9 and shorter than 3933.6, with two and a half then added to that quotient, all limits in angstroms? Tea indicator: 2.83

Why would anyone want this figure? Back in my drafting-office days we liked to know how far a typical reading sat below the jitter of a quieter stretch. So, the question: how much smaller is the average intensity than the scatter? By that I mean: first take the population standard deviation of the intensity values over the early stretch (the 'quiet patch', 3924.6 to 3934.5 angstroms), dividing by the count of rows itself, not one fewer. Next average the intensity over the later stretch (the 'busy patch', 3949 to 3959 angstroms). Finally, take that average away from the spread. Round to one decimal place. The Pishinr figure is -15.1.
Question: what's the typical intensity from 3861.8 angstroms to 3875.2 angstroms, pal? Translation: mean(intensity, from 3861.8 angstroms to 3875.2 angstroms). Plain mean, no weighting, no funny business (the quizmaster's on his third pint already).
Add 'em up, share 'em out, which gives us 21.0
